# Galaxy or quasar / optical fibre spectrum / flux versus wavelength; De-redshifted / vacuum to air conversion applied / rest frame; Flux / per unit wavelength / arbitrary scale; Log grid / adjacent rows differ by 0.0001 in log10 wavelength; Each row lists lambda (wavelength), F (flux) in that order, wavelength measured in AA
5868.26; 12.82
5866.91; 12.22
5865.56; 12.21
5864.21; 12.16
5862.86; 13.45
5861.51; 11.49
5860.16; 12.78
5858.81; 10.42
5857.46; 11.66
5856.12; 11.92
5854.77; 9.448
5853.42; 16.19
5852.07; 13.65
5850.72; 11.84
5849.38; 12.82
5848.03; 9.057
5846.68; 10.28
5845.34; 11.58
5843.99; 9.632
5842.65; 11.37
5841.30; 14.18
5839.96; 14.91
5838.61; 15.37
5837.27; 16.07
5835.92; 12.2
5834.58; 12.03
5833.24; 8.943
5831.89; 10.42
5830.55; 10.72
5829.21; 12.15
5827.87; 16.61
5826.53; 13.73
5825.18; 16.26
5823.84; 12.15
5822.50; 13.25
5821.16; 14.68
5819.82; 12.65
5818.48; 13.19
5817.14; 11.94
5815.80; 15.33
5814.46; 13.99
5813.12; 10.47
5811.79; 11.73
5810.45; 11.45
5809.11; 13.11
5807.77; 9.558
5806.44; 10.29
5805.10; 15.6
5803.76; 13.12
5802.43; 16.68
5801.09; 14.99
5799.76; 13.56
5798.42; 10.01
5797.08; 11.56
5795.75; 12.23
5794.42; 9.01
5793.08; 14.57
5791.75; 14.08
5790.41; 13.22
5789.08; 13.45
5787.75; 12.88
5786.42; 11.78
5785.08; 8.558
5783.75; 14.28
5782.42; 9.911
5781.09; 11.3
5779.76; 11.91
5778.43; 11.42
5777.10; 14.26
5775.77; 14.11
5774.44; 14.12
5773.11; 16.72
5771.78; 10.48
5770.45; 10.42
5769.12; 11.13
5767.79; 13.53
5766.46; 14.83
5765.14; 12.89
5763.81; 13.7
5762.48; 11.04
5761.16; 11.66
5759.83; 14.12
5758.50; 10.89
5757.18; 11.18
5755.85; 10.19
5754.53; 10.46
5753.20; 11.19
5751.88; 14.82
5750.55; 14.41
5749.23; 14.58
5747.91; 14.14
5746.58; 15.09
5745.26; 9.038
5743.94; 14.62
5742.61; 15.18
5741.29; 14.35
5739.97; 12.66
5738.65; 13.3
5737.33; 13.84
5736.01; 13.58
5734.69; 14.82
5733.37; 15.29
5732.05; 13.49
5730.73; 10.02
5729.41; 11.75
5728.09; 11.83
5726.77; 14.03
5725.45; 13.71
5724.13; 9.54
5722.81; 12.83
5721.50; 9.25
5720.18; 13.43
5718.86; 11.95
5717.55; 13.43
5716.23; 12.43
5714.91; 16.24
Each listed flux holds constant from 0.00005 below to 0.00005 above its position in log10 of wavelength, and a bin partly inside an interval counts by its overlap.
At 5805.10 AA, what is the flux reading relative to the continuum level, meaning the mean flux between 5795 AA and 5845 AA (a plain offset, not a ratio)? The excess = 2.7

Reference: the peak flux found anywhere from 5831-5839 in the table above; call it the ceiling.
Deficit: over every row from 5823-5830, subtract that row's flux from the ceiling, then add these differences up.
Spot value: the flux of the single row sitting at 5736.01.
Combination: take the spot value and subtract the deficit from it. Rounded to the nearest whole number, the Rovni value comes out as 4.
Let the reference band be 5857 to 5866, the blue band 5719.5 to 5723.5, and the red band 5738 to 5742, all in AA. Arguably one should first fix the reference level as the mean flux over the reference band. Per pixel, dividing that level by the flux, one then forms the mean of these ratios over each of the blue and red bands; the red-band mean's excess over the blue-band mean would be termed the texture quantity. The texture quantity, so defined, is -0.15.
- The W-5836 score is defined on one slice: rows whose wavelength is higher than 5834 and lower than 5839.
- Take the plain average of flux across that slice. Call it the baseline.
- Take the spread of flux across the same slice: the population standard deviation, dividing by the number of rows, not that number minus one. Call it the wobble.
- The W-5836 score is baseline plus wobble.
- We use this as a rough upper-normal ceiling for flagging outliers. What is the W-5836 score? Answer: 15.7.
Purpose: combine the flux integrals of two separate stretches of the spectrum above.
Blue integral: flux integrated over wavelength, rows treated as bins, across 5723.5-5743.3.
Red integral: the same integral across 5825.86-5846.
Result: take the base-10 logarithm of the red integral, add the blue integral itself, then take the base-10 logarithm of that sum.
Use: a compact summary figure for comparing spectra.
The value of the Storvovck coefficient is 2.42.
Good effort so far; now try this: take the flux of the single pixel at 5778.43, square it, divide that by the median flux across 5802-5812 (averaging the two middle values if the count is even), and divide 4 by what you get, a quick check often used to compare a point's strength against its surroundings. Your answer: 0.38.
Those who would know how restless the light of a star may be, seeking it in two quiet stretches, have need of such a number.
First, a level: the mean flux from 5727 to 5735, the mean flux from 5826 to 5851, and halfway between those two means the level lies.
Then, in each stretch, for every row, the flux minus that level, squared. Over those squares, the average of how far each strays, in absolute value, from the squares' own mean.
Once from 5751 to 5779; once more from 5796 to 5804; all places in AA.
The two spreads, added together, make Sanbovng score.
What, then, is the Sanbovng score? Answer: 6.6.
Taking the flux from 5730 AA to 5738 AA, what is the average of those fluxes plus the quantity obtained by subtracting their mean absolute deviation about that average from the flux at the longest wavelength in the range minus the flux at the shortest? 16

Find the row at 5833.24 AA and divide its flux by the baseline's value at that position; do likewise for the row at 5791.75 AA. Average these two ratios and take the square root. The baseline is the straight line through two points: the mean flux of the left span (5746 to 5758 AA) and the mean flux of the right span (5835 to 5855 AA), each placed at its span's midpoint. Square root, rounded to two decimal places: 0.95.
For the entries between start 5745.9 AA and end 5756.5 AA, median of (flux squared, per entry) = 204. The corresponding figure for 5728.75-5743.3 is 184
